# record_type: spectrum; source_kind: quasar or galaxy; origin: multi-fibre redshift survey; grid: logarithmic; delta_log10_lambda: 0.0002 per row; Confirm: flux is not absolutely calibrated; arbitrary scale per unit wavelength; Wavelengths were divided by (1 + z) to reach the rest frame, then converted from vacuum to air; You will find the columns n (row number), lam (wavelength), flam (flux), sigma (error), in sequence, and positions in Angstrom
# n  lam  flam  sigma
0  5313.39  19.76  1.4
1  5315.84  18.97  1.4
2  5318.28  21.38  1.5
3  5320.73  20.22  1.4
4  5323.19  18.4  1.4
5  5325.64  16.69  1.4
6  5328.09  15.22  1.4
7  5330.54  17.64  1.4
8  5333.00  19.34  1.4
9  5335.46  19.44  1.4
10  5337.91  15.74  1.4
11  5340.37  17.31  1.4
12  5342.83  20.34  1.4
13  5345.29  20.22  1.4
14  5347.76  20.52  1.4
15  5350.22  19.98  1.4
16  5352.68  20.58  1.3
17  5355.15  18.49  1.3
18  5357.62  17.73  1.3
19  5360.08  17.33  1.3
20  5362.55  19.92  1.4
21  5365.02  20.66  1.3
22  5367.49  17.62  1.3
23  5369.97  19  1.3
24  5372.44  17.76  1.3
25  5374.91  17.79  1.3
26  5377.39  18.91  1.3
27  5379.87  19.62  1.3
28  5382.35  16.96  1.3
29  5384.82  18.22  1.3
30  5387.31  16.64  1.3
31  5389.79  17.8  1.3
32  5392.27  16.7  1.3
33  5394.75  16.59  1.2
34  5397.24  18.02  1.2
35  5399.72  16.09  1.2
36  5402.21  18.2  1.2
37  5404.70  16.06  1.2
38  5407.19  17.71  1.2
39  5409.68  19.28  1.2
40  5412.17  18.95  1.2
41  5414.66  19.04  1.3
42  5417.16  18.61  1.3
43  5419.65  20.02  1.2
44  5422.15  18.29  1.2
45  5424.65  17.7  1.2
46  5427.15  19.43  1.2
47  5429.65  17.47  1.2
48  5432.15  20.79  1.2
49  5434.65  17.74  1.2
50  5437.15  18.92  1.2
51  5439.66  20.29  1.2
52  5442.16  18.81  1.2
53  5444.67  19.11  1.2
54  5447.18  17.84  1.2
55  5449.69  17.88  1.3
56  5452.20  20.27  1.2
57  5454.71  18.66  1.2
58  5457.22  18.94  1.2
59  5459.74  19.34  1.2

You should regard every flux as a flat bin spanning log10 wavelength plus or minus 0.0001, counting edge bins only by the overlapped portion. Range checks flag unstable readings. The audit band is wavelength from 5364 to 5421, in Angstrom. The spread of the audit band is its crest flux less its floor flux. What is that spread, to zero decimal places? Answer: 5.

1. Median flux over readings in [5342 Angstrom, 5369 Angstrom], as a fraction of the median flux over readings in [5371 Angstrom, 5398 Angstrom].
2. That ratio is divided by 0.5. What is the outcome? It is 2.25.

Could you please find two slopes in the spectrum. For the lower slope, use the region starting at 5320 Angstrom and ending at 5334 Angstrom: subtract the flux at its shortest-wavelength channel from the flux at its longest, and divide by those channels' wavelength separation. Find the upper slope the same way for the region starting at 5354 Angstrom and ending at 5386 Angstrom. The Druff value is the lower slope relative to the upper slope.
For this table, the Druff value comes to 7.9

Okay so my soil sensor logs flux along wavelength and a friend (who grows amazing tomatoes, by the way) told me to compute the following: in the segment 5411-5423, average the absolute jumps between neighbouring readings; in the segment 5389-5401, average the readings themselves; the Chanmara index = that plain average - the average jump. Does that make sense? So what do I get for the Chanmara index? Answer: 16.1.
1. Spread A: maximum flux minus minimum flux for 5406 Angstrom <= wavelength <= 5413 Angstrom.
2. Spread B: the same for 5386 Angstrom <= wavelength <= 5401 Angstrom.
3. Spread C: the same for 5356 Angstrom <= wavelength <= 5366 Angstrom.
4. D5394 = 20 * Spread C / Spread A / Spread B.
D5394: 22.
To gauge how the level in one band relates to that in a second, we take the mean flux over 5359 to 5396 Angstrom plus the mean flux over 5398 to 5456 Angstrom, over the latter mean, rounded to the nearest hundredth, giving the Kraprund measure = 1.97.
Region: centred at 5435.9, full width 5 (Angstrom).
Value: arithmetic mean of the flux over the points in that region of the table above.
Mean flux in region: 18.3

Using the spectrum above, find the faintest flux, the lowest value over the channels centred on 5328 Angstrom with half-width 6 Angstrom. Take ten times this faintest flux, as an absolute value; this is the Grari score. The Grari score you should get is 152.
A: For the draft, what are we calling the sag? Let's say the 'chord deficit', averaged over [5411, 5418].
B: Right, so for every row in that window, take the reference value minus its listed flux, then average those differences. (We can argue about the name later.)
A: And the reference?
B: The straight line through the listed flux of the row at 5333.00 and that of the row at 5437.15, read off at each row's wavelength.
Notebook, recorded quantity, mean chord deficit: 0.1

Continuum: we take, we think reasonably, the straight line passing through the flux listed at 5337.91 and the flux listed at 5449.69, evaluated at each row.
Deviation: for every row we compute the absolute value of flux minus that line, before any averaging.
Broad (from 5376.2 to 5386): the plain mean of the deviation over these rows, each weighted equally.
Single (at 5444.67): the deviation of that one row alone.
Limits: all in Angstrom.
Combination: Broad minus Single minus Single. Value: -0.8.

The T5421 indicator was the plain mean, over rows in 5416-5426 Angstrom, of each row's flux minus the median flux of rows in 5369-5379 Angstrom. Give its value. 0.3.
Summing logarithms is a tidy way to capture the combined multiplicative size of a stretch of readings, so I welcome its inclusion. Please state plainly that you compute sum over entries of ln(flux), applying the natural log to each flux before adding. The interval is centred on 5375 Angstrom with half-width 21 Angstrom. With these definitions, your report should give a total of 49.2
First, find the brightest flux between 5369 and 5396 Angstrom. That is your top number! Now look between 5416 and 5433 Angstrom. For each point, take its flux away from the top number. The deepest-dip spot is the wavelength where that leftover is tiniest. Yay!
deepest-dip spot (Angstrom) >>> 5432.15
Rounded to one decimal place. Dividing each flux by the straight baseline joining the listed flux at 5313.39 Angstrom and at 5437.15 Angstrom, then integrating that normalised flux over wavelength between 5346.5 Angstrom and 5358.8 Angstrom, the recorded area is 12.3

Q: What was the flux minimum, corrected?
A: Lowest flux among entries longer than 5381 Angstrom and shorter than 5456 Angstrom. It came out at 16.06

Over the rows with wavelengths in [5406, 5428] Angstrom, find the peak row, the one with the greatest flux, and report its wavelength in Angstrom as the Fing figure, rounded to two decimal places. 5419.65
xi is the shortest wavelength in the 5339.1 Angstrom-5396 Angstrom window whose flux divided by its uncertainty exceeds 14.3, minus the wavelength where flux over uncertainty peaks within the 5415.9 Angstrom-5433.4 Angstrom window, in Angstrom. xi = -89.3 Angstrom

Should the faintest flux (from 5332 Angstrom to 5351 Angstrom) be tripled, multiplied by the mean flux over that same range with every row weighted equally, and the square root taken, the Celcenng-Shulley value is 30.0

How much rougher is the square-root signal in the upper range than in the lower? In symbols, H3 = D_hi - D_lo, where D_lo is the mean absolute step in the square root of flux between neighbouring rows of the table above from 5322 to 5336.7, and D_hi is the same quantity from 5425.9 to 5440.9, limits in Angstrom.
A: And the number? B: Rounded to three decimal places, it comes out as 0.070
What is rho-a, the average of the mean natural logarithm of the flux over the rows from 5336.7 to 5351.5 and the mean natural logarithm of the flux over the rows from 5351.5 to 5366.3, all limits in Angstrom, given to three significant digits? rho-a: 2.94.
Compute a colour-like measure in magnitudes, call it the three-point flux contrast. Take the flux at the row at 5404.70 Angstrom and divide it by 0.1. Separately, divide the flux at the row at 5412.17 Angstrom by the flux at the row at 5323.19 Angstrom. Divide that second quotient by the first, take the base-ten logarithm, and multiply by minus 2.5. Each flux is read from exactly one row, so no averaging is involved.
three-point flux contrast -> 5.48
